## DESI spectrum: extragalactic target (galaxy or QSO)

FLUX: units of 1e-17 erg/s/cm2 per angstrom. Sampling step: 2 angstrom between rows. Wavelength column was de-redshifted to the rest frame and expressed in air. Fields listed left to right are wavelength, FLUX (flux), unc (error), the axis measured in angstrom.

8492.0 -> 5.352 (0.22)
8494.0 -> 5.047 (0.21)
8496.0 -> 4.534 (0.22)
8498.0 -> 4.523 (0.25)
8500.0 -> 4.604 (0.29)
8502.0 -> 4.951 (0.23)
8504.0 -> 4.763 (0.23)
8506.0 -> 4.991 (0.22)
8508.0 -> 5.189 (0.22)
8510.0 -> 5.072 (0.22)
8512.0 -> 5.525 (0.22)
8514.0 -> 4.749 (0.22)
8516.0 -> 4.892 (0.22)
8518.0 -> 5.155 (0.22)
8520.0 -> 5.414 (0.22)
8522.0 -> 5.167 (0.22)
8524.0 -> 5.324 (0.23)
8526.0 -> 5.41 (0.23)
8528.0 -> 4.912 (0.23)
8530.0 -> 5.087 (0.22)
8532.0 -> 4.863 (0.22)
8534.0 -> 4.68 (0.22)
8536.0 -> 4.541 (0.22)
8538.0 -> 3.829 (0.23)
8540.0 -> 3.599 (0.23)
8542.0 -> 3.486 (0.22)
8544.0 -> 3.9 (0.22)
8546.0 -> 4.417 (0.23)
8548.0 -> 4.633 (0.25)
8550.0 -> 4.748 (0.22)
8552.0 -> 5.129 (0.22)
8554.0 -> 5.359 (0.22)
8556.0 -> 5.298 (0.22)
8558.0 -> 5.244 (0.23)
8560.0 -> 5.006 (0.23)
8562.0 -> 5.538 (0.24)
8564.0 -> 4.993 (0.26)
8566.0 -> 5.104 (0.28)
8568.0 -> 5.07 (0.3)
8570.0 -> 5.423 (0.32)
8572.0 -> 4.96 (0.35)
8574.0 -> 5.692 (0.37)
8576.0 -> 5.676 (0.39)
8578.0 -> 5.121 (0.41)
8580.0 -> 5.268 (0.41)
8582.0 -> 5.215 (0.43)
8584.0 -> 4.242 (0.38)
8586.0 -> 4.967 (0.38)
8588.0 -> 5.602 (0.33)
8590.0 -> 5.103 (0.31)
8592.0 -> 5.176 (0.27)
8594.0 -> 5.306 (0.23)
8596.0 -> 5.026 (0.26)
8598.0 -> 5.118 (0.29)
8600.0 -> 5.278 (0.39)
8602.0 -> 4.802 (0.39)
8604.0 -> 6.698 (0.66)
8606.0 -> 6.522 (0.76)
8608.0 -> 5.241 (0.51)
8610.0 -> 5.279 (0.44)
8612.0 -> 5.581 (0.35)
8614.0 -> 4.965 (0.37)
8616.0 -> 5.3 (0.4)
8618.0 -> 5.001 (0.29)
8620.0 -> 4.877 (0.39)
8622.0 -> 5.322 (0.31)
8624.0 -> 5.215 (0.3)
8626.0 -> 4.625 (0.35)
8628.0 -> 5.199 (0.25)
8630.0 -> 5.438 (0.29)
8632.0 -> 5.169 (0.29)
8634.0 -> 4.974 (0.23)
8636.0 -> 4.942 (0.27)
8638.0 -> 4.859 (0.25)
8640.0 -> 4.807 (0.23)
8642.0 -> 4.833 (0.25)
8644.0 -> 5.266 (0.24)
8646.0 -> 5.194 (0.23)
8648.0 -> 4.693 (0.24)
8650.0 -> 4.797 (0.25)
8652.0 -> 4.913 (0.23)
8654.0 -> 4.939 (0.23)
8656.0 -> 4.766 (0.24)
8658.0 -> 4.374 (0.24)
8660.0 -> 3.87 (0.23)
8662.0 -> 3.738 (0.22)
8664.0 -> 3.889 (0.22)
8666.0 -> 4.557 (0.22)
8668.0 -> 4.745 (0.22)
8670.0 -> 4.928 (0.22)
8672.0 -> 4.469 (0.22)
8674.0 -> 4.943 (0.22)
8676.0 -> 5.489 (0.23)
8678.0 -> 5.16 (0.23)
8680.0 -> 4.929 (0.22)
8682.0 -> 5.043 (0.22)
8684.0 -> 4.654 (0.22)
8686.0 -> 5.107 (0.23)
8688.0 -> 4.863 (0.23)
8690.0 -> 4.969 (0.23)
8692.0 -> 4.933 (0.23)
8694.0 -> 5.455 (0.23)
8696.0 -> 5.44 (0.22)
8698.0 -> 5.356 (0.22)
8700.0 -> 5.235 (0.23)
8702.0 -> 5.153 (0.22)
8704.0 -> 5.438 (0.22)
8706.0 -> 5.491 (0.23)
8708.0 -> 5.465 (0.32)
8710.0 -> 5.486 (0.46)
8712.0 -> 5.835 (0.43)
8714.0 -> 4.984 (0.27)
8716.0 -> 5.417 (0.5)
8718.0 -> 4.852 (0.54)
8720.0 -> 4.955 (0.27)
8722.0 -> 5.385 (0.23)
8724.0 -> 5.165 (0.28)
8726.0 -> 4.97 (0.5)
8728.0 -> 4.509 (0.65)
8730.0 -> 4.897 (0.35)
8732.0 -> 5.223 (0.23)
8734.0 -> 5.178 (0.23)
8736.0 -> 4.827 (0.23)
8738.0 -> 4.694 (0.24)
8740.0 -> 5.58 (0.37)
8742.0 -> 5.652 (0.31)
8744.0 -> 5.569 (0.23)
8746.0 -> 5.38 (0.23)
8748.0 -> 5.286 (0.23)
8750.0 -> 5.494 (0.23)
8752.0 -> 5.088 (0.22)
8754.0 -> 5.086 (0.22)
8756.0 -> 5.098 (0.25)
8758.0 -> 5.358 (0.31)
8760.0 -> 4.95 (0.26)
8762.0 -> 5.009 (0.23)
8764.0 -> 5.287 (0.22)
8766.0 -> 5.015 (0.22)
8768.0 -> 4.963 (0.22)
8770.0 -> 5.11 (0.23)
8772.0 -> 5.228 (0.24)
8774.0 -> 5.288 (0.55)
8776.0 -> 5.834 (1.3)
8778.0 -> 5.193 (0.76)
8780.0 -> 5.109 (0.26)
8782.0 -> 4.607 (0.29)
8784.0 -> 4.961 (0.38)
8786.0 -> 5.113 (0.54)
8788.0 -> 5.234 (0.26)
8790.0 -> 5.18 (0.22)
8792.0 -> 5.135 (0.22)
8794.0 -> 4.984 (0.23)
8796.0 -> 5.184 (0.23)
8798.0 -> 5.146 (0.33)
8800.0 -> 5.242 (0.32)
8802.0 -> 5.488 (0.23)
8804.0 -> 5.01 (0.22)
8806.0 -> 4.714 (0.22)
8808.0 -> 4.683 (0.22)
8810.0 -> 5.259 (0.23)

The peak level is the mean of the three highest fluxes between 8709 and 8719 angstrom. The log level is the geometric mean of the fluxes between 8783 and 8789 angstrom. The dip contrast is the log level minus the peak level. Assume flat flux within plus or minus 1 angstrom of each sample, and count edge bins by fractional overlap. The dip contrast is -0.5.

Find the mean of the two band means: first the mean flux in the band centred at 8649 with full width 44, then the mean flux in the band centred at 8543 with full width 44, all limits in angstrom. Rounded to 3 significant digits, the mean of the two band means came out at 4.77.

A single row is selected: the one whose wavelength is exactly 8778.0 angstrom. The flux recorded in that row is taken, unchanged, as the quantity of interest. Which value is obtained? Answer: 5.193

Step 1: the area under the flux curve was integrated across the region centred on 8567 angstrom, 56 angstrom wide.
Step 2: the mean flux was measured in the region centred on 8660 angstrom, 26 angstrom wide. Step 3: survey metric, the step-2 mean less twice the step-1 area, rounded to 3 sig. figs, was -553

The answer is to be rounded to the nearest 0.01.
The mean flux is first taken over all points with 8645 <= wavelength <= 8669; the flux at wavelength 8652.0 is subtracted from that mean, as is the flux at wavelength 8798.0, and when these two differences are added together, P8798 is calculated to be -0.98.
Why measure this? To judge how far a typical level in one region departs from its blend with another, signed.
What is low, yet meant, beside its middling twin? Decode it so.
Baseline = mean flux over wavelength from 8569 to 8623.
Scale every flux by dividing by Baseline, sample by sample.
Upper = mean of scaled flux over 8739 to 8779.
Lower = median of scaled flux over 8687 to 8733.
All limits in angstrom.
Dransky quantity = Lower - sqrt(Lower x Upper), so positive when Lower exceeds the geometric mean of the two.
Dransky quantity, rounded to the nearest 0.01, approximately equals 0.00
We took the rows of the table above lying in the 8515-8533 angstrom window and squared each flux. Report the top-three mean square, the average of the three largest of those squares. 29.0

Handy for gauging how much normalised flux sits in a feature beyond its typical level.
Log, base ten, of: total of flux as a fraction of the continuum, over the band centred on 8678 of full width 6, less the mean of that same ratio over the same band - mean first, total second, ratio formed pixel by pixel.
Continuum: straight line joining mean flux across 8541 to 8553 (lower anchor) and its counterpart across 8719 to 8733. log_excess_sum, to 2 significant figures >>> 0.33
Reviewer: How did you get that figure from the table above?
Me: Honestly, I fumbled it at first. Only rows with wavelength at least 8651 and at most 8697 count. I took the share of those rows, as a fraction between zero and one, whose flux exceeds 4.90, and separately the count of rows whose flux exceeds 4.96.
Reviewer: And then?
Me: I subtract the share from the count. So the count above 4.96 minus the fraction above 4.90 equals 6.4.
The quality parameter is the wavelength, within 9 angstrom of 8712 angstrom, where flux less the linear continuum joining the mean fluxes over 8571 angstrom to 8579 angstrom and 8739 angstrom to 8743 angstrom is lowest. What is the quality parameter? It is 8718.0 angstrom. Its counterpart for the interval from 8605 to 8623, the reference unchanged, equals 8620.0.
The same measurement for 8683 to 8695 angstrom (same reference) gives 8684.0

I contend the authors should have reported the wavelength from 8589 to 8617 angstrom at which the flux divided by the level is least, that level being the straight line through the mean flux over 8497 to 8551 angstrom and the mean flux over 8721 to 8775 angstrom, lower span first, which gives 8602.0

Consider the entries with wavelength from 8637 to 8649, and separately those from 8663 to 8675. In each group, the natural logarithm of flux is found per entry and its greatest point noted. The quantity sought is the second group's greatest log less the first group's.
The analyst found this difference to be -0.063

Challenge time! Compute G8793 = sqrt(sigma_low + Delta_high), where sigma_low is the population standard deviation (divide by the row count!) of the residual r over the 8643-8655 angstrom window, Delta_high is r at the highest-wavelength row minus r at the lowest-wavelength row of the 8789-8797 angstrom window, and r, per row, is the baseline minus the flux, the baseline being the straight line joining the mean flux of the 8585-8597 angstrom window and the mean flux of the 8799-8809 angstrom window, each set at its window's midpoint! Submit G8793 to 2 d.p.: 0.44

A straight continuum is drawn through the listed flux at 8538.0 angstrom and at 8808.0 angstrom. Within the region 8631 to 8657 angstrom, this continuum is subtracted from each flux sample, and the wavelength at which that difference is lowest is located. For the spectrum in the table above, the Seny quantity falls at 8648.0 angstrom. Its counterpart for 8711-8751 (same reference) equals 8728.0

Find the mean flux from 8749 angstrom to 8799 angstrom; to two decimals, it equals 5.15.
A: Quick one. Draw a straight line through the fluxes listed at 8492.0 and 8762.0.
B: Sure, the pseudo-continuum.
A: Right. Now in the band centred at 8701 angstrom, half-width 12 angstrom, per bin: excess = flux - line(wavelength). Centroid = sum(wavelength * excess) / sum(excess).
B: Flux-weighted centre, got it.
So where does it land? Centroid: 8705.9 angstrom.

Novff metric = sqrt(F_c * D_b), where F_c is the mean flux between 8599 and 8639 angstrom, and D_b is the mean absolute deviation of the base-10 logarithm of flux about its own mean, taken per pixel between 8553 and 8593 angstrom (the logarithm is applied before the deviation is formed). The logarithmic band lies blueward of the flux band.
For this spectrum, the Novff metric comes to 0.32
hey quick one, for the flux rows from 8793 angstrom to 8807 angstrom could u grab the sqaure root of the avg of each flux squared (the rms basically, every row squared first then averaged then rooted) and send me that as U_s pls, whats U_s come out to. 5.11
